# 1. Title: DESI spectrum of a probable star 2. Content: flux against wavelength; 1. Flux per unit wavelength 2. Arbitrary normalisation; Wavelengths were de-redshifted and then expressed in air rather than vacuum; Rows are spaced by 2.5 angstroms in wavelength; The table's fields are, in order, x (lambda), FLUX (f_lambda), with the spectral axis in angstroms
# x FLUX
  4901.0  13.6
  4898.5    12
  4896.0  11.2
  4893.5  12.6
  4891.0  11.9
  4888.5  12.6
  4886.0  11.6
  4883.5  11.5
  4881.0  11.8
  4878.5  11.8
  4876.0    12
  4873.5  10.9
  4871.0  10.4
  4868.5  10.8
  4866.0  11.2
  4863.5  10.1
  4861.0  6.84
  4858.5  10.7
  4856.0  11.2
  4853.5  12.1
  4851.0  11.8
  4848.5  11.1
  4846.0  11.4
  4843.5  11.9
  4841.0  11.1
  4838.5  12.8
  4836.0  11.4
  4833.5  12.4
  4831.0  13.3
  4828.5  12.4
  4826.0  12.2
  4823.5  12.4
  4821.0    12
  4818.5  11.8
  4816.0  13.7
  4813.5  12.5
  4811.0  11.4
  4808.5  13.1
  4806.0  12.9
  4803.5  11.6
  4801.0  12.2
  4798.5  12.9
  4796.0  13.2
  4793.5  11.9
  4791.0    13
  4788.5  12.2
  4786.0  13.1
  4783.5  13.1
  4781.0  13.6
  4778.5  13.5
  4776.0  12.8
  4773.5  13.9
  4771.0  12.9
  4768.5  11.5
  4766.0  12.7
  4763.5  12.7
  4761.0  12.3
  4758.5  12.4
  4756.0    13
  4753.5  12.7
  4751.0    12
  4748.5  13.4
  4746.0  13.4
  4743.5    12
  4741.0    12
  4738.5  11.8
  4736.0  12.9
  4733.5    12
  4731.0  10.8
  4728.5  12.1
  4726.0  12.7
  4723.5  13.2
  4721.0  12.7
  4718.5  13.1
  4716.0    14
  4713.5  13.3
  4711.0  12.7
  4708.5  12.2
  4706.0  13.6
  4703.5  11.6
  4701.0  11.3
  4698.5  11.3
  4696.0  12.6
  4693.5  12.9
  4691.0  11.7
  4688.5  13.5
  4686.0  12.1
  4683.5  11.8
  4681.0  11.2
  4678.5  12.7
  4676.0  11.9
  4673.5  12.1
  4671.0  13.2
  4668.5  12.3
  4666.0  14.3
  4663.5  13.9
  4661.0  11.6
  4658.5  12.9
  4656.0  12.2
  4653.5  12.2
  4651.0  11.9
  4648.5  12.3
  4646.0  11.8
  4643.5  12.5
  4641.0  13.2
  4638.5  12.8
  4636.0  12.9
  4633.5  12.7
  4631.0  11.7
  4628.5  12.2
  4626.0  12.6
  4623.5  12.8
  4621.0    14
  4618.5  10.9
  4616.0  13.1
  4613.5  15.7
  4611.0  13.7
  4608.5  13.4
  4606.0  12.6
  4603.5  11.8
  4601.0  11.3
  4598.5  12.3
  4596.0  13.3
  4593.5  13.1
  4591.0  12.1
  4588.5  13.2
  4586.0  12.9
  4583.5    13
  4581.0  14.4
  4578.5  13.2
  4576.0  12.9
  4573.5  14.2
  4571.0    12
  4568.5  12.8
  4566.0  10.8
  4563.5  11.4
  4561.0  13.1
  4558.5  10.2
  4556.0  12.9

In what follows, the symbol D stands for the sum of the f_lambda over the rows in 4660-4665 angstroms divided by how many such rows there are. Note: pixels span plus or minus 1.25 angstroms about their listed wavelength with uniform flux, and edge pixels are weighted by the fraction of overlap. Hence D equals 12.75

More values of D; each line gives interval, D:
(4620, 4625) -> 13.40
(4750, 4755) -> 12.35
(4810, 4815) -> 11.95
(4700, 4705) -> 11.45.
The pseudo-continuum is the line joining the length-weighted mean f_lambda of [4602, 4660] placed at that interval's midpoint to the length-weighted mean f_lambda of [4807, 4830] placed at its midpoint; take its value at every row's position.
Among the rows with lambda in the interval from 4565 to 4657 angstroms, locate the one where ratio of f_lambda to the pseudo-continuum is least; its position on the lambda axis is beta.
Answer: 4566.0 angstroms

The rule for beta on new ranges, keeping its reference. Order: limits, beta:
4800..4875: 4861.0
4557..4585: 4558.5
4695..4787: 4731.0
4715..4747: 4731.0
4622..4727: 4681.0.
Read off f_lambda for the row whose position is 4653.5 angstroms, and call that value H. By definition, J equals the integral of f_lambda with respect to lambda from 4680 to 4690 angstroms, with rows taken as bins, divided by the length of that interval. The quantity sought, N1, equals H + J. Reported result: 24.4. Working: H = 12.2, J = 12.2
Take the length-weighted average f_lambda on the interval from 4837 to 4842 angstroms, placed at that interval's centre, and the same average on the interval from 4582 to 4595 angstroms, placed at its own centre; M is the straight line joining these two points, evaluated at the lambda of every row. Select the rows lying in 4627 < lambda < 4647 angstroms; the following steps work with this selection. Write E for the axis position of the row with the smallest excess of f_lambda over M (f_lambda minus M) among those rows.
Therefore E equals 4631.0 angstroms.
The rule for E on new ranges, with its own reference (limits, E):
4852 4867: 4861.0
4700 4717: 4701.0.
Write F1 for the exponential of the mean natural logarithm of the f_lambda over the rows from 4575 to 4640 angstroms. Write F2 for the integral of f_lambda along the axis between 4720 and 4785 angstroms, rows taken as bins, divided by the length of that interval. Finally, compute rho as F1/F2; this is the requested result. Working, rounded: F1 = 12.8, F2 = 12.6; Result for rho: 1.02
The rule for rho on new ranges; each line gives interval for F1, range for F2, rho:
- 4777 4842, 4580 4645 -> 0.97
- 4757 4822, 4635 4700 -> 1.01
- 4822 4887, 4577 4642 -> 0.88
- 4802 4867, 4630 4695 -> 0.93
